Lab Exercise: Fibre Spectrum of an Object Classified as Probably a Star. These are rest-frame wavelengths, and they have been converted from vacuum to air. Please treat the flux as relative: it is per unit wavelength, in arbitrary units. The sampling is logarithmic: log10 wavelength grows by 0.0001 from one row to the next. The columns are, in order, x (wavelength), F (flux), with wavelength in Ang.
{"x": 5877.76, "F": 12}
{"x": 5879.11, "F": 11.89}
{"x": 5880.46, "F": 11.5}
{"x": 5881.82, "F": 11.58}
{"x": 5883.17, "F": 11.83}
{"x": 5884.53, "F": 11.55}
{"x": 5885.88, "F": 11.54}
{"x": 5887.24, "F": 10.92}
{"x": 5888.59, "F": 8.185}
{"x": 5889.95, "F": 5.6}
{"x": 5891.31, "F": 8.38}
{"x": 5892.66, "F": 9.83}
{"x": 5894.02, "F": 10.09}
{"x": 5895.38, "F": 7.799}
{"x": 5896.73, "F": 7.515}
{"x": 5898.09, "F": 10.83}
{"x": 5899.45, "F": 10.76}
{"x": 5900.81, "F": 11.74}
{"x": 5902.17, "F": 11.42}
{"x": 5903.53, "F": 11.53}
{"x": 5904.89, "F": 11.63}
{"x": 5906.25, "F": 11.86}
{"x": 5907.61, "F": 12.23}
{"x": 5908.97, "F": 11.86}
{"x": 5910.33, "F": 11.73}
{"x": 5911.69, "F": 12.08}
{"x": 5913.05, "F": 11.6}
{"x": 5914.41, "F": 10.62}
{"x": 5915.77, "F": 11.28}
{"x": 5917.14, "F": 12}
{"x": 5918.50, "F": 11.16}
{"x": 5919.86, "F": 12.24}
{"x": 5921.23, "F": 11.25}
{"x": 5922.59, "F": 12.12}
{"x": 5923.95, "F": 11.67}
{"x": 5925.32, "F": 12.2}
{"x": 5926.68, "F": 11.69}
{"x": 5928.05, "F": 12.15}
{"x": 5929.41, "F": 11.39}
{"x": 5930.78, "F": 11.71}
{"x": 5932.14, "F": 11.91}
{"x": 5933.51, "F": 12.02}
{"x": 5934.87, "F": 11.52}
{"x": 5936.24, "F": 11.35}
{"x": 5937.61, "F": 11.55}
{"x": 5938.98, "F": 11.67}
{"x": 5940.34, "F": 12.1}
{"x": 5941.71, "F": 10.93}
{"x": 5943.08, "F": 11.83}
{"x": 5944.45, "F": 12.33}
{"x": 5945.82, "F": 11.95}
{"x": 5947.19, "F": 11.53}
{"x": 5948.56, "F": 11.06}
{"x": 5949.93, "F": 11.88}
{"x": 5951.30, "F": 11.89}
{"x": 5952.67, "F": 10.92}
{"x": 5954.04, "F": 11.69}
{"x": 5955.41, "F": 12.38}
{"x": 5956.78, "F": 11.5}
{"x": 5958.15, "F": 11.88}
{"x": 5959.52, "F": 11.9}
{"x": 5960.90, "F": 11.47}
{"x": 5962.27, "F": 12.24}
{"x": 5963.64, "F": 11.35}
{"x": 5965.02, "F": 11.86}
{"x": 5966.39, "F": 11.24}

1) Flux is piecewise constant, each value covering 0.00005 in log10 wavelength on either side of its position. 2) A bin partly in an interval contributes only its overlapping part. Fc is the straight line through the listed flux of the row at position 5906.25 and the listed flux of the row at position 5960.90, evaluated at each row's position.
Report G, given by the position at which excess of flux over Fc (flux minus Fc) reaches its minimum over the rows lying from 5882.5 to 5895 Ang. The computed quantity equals 5889.95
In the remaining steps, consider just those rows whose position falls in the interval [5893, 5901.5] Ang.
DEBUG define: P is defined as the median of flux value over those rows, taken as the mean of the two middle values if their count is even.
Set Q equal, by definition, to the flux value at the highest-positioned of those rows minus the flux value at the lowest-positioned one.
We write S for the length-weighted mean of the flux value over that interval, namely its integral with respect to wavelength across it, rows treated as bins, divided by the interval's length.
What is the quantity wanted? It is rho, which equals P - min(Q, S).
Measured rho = 8.8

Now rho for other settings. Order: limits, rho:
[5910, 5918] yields 11.4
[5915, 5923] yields 10.8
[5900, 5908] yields 11.2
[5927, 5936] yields 12.4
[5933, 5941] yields 11.5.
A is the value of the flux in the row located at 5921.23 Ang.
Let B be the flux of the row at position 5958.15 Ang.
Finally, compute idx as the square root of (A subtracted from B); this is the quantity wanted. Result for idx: 0.79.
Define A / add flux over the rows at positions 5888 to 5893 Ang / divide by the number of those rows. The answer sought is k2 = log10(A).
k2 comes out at 0.90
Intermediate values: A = 8.00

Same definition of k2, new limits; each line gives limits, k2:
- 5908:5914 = 1.07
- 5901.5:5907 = 1.06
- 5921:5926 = 1.07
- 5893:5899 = 0.96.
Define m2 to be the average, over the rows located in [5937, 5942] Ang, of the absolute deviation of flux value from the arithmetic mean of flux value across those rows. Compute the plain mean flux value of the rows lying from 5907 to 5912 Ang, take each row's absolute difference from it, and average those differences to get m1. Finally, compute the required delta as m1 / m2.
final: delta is 0.56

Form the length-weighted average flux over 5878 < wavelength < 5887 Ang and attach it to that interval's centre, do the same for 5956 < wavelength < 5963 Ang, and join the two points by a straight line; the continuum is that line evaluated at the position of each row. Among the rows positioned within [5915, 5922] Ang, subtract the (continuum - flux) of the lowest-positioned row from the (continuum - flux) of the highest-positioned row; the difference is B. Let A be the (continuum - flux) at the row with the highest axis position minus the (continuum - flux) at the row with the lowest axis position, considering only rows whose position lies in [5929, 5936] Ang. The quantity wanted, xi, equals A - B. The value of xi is -0.2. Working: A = -0.1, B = 0.0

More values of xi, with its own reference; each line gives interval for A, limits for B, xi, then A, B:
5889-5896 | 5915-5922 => -2.2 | -2.2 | 0.0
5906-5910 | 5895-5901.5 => 3.9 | 0.0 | -3.9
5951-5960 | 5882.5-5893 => -2.0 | 0.0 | 2.0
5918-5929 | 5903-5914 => -0.9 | -1.0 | 0.0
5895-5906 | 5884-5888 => -4.4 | -3.8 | 0.6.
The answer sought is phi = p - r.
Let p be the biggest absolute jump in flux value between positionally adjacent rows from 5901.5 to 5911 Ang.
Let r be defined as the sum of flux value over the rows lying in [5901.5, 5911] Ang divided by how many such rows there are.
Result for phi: -11.4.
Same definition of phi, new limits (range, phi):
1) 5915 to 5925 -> -10.6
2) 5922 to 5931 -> -11.1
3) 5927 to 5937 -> -11.0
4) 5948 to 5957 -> -10.6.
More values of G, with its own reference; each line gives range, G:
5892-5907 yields 5896.73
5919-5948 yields 5941.71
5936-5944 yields 5941.71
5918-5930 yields 5918.50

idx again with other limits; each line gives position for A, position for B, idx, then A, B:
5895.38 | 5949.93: 2.02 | 7.799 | 11.88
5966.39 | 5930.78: 0.69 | 11.24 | 11.71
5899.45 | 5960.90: 0.84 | 10.76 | 11.47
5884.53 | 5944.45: 0.88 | 11.55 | 12.33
